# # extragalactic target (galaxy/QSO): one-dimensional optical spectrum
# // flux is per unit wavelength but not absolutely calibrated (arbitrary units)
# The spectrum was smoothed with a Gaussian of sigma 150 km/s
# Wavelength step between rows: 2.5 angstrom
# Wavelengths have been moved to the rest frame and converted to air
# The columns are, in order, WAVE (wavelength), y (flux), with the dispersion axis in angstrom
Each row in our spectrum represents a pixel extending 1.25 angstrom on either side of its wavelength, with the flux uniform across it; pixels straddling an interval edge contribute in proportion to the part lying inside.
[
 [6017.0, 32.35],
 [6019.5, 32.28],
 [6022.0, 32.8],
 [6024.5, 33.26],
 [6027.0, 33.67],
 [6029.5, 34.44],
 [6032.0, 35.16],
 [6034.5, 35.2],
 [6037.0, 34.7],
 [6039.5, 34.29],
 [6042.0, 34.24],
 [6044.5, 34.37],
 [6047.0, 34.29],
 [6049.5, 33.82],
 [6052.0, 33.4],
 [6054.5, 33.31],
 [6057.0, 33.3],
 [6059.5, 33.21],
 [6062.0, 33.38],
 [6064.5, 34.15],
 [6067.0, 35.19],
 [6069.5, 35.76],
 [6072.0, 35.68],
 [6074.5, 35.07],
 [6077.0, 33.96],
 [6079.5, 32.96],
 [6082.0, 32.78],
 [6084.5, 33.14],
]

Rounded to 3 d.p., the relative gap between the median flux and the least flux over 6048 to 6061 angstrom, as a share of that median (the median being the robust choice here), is 0.003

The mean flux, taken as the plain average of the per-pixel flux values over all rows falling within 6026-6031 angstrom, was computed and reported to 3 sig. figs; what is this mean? 34.1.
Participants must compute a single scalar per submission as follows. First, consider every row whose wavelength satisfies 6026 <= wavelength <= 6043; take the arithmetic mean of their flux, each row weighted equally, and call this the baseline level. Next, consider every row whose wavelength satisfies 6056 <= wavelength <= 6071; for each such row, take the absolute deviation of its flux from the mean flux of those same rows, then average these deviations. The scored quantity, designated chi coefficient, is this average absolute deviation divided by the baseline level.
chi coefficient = 0.025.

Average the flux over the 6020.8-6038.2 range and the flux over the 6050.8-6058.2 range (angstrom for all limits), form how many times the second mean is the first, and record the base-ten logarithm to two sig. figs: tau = -0.011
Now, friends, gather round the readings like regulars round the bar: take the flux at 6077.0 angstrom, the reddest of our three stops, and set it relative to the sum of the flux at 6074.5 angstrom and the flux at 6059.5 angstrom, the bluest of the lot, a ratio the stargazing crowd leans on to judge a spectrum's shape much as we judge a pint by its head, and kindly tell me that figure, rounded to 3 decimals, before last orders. 0.497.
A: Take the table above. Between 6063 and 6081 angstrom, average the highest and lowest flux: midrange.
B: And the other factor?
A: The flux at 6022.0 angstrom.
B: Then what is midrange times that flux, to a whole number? 1127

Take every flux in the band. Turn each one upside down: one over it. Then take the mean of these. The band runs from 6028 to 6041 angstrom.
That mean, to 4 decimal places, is 0.0288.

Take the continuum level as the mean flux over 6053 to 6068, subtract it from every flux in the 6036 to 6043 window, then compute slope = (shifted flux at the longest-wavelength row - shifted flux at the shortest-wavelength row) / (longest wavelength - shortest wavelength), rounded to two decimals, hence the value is -0.09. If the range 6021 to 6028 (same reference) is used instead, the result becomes 0.17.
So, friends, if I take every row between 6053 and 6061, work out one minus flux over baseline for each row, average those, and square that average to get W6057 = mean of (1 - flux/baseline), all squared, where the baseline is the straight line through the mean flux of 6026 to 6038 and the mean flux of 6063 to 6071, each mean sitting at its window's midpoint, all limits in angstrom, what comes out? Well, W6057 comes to 0.0022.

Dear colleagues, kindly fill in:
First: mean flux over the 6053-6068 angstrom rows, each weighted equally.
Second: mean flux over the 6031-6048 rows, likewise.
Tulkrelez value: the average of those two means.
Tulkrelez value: 34.2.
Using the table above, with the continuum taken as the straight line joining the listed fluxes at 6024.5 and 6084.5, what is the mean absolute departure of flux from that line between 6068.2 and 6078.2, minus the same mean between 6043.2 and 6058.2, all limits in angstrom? 1.4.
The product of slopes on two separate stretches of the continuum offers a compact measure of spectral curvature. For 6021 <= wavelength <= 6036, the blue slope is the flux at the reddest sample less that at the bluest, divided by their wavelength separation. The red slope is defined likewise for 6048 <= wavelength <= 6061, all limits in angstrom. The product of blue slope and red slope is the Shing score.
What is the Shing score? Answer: -0.012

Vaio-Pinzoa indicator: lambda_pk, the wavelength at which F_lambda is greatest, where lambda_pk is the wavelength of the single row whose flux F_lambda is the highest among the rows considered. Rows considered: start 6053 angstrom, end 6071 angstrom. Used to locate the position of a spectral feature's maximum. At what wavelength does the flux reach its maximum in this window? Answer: 6069.5 angstrom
